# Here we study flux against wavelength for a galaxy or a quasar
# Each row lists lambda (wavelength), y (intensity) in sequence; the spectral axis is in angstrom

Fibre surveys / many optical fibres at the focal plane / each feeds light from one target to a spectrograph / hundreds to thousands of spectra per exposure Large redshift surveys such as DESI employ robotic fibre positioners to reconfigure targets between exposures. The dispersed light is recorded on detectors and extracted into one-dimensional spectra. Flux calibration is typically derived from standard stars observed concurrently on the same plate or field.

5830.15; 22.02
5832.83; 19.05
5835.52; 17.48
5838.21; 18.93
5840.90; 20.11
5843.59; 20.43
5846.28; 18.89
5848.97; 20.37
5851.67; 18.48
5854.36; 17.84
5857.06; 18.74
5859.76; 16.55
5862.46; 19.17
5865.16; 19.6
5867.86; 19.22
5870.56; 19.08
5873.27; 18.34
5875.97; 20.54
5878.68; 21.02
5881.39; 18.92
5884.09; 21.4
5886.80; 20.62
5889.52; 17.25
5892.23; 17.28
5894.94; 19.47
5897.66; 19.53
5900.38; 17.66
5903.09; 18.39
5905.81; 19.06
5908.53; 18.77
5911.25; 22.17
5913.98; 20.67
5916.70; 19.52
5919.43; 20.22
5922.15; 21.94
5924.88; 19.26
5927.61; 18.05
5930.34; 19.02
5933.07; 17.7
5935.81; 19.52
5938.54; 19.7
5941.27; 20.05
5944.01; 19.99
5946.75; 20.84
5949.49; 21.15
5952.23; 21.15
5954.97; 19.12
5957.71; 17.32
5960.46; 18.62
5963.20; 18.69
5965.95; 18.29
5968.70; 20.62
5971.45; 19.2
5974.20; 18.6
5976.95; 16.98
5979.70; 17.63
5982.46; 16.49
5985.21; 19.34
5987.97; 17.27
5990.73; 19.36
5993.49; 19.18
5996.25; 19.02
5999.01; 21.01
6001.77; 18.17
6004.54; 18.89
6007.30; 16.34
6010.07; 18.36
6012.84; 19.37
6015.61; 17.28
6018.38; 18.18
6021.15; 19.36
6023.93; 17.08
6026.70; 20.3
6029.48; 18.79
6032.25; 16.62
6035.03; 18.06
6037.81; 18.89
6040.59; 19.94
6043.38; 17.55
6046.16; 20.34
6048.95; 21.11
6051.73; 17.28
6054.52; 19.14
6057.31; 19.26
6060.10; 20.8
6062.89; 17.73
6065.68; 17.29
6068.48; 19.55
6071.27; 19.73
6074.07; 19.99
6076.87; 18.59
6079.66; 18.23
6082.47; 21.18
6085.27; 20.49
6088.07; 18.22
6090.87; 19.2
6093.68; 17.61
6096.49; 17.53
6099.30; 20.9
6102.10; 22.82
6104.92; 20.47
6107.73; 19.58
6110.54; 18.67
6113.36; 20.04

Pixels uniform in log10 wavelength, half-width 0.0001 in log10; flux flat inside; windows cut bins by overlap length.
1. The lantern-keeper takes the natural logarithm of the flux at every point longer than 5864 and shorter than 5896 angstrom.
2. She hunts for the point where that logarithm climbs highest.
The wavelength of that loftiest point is 5884.09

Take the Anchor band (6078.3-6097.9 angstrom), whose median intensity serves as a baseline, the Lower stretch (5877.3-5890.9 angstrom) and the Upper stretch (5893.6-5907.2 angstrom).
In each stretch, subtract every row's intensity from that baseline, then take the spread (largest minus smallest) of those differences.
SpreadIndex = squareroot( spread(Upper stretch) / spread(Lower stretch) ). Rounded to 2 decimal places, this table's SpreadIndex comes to 0.67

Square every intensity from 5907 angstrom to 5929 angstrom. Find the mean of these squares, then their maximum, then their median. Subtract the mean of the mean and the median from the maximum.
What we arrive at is 92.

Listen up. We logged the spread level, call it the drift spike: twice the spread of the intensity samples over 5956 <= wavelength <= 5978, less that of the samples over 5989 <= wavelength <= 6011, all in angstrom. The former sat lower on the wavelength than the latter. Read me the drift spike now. 0.9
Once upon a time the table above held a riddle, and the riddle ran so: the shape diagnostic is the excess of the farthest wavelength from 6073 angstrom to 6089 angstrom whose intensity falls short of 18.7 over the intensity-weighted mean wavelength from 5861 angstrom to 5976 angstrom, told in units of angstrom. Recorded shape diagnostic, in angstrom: 169.9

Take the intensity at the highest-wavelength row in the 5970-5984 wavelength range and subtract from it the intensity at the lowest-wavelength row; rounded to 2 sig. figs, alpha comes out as -2.7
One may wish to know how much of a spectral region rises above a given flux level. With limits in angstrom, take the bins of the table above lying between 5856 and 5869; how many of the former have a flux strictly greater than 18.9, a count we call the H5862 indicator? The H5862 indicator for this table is 3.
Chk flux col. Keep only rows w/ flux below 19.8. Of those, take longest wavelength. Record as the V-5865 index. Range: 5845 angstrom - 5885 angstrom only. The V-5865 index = 5881.39 angstrom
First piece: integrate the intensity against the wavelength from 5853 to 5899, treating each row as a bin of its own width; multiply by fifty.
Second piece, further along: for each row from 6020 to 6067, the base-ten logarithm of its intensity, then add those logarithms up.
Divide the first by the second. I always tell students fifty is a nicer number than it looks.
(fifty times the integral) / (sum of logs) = 2029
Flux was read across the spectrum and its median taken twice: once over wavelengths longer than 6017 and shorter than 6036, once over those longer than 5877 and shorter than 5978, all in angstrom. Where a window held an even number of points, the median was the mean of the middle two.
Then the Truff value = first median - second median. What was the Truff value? -1.1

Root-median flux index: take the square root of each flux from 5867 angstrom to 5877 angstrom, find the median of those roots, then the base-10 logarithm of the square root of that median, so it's 0.3205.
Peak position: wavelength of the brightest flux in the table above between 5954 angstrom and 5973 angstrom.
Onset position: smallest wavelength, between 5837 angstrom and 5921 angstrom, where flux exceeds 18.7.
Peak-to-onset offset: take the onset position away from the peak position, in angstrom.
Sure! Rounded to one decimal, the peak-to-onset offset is 130.5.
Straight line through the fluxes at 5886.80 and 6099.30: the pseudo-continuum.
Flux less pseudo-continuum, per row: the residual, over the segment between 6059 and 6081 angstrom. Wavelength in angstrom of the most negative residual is 6065.68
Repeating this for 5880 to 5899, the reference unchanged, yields 5889.52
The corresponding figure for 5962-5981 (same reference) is 5976.95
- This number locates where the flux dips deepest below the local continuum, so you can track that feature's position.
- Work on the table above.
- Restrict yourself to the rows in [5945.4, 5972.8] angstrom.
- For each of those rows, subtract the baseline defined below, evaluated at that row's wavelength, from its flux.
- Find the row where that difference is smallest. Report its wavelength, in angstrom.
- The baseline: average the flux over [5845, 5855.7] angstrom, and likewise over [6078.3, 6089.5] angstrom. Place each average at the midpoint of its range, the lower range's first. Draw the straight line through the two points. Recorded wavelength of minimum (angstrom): 5957.71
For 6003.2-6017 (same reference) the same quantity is 6007.30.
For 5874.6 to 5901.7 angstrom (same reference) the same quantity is 5889.52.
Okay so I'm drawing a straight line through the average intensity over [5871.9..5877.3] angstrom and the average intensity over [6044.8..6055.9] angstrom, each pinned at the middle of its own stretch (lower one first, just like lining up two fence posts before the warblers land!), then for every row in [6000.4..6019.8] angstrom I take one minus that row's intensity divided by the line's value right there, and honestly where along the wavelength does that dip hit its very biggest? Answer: 6007.30 angstrom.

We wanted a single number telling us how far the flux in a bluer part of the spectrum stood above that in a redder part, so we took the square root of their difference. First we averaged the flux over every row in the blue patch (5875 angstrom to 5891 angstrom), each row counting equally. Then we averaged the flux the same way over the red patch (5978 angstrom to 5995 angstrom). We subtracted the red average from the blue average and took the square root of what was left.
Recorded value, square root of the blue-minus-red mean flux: 1.3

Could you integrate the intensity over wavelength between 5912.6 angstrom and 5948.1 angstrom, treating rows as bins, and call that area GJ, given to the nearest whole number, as 700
